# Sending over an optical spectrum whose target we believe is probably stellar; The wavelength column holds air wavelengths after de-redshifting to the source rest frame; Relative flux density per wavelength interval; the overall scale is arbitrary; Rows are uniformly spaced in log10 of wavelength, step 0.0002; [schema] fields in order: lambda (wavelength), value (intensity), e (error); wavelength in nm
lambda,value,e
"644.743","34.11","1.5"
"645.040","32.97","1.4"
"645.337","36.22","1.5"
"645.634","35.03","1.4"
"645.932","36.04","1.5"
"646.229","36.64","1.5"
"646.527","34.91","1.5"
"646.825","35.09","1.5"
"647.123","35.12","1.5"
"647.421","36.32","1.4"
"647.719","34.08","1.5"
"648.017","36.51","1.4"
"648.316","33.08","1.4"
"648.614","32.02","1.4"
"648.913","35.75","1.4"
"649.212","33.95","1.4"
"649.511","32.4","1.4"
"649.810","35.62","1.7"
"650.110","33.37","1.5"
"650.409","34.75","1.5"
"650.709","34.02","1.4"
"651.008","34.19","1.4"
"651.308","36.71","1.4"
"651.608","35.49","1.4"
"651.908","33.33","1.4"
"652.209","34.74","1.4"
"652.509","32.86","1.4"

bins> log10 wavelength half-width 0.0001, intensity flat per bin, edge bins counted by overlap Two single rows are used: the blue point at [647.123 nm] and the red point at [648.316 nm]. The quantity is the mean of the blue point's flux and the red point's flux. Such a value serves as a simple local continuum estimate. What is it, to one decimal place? 34.1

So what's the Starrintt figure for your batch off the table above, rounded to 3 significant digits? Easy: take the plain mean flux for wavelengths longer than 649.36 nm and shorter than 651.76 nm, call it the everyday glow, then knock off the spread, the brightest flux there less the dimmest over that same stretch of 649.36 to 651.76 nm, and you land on 30.3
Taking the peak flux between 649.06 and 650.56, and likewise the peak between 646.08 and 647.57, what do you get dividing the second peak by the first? 1.03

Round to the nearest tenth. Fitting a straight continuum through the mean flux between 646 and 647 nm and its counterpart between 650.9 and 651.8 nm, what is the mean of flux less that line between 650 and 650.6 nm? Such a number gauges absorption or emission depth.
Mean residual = -1.4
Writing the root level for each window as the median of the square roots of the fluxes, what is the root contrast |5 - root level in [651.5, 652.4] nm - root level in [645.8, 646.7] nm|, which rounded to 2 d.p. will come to 6.90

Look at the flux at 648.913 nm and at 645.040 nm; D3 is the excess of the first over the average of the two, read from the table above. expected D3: 1.4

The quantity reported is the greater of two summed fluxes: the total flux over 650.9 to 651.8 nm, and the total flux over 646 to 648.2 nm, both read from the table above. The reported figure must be 249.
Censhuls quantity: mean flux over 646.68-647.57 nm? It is 35.5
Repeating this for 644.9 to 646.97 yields 35.3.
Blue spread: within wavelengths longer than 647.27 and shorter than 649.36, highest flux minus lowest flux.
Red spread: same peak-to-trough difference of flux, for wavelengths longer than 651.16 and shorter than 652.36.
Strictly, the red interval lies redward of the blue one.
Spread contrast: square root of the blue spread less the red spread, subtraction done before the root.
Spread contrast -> 1.1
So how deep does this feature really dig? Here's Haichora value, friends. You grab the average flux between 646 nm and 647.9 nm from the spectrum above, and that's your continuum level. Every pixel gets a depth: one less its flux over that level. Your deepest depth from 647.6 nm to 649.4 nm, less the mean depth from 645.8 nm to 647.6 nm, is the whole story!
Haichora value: 0.10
